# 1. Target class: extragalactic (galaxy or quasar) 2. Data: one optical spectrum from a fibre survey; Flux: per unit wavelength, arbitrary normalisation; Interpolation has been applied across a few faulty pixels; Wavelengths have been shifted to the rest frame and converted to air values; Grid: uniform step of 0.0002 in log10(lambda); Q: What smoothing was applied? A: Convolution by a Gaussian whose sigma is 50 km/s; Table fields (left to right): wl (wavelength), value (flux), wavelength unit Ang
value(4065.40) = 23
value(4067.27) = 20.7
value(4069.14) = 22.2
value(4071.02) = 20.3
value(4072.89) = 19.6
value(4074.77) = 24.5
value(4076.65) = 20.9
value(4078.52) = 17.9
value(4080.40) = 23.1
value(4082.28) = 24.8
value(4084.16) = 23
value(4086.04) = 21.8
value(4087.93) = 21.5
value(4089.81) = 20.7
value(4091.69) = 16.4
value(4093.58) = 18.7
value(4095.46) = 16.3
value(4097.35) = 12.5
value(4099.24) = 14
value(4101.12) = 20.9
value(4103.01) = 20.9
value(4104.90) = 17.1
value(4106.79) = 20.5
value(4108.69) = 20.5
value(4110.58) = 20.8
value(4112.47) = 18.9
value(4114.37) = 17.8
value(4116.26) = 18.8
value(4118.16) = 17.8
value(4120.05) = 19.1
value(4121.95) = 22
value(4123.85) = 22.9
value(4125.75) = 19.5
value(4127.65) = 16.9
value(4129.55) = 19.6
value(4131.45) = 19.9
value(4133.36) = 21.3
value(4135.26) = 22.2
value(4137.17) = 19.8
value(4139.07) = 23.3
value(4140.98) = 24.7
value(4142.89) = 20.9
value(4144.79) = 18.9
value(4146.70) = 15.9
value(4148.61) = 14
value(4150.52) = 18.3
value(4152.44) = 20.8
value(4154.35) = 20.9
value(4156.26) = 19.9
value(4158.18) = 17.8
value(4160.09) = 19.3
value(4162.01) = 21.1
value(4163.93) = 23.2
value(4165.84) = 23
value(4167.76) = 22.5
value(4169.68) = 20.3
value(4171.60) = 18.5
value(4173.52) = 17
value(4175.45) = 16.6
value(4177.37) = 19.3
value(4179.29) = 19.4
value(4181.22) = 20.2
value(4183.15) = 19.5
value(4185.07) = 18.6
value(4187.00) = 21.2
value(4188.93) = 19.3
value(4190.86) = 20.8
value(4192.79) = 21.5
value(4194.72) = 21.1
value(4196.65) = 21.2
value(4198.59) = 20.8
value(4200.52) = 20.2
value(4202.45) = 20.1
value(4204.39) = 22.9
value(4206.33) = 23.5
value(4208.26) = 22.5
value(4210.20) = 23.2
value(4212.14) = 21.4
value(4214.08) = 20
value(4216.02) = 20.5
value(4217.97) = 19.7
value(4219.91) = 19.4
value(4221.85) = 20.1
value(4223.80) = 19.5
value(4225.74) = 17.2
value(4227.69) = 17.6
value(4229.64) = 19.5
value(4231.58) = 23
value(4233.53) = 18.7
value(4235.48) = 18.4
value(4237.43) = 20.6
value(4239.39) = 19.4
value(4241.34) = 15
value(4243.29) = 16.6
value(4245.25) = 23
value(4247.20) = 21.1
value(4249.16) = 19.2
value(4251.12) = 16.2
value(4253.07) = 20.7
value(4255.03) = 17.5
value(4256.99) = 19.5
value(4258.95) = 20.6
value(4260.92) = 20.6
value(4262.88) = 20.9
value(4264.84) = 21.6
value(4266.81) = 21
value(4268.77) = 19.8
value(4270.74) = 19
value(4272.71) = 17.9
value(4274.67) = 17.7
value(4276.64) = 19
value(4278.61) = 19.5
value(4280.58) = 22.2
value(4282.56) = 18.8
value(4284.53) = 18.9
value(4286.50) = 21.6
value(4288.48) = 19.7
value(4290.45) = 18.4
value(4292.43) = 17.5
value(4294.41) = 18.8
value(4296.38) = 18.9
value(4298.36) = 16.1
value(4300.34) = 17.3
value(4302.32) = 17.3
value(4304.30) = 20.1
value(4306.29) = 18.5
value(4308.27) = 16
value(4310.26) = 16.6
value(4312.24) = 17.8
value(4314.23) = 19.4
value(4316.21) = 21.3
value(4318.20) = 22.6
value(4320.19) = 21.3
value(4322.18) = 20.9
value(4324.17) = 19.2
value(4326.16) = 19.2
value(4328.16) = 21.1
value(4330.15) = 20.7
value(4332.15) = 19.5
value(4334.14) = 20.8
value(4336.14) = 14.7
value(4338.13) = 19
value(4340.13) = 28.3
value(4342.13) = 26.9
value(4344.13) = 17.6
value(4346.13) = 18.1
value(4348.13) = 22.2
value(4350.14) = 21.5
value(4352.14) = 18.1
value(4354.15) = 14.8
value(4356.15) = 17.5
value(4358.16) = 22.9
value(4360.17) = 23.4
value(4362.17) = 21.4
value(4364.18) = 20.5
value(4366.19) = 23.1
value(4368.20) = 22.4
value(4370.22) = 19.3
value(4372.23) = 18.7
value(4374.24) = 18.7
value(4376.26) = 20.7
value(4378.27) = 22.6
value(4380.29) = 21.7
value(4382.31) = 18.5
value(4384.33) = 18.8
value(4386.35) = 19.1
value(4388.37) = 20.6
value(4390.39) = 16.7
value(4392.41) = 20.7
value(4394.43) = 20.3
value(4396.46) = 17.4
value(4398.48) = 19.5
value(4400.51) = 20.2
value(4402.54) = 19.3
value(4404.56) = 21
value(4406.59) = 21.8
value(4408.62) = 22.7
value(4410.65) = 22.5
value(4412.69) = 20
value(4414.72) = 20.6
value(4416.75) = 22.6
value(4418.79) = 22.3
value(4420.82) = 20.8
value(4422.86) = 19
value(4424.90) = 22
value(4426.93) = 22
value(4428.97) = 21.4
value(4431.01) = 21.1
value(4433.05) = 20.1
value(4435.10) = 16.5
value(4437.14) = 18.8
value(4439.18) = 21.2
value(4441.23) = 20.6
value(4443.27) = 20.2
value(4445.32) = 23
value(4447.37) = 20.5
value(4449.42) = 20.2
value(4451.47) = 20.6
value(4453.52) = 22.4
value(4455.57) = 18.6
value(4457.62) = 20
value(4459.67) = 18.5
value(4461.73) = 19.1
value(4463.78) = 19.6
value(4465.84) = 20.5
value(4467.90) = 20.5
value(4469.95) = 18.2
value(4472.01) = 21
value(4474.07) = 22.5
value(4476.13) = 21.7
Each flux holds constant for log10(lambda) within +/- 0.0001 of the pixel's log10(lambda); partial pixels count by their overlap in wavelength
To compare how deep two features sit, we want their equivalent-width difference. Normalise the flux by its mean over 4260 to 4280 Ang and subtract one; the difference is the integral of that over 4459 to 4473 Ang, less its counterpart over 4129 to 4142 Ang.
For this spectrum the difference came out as -1.3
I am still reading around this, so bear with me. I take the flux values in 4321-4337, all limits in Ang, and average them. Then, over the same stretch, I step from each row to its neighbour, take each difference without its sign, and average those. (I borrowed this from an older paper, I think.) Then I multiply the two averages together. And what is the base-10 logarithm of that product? 1.55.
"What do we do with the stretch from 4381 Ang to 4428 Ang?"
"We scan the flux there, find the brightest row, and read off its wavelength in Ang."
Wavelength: 4408.62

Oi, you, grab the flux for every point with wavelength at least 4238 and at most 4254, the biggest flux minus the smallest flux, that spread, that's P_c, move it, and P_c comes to 8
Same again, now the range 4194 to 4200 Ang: 0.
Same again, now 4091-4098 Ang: 6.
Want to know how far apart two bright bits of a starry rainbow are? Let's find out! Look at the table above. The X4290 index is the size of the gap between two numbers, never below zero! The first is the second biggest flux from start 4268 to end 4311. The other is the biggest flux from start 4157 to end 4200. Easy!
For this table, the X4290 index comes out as 1.6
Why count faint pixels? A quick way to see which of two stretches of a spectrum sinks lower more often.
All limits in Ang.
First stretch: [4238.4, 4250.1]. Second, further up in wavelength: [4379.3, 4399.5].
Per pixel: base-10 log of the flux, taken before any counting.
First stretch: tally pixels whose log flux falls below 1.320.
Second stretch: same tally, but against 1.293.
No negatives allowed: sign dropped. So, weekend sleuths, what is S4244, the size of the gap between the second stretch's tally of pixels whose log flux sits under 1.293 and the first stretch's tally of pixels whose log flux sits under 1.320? 2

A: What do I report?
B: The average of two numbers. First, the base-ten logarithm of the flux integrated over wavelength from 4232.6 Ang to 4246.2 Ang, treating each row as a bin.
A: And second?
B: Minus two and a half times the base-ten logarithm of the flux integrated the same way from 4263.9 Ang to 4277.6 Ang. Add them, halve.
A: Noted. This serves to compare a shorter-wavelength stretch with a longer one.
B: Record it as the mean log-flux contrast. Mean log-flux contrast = -1.83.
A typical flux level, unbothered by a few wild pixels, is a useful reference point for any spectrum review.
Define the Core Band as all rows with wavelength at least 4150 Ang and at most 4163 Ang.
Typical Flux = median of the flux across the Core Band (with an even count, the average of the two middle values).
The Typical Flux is 19.9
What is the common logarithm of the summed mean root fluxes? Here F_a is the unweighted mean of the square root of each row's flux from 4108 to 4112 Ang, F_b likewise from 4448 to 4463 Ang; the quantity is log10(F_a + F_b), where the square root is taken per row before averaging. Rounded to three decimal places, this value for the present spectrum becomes 0.954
